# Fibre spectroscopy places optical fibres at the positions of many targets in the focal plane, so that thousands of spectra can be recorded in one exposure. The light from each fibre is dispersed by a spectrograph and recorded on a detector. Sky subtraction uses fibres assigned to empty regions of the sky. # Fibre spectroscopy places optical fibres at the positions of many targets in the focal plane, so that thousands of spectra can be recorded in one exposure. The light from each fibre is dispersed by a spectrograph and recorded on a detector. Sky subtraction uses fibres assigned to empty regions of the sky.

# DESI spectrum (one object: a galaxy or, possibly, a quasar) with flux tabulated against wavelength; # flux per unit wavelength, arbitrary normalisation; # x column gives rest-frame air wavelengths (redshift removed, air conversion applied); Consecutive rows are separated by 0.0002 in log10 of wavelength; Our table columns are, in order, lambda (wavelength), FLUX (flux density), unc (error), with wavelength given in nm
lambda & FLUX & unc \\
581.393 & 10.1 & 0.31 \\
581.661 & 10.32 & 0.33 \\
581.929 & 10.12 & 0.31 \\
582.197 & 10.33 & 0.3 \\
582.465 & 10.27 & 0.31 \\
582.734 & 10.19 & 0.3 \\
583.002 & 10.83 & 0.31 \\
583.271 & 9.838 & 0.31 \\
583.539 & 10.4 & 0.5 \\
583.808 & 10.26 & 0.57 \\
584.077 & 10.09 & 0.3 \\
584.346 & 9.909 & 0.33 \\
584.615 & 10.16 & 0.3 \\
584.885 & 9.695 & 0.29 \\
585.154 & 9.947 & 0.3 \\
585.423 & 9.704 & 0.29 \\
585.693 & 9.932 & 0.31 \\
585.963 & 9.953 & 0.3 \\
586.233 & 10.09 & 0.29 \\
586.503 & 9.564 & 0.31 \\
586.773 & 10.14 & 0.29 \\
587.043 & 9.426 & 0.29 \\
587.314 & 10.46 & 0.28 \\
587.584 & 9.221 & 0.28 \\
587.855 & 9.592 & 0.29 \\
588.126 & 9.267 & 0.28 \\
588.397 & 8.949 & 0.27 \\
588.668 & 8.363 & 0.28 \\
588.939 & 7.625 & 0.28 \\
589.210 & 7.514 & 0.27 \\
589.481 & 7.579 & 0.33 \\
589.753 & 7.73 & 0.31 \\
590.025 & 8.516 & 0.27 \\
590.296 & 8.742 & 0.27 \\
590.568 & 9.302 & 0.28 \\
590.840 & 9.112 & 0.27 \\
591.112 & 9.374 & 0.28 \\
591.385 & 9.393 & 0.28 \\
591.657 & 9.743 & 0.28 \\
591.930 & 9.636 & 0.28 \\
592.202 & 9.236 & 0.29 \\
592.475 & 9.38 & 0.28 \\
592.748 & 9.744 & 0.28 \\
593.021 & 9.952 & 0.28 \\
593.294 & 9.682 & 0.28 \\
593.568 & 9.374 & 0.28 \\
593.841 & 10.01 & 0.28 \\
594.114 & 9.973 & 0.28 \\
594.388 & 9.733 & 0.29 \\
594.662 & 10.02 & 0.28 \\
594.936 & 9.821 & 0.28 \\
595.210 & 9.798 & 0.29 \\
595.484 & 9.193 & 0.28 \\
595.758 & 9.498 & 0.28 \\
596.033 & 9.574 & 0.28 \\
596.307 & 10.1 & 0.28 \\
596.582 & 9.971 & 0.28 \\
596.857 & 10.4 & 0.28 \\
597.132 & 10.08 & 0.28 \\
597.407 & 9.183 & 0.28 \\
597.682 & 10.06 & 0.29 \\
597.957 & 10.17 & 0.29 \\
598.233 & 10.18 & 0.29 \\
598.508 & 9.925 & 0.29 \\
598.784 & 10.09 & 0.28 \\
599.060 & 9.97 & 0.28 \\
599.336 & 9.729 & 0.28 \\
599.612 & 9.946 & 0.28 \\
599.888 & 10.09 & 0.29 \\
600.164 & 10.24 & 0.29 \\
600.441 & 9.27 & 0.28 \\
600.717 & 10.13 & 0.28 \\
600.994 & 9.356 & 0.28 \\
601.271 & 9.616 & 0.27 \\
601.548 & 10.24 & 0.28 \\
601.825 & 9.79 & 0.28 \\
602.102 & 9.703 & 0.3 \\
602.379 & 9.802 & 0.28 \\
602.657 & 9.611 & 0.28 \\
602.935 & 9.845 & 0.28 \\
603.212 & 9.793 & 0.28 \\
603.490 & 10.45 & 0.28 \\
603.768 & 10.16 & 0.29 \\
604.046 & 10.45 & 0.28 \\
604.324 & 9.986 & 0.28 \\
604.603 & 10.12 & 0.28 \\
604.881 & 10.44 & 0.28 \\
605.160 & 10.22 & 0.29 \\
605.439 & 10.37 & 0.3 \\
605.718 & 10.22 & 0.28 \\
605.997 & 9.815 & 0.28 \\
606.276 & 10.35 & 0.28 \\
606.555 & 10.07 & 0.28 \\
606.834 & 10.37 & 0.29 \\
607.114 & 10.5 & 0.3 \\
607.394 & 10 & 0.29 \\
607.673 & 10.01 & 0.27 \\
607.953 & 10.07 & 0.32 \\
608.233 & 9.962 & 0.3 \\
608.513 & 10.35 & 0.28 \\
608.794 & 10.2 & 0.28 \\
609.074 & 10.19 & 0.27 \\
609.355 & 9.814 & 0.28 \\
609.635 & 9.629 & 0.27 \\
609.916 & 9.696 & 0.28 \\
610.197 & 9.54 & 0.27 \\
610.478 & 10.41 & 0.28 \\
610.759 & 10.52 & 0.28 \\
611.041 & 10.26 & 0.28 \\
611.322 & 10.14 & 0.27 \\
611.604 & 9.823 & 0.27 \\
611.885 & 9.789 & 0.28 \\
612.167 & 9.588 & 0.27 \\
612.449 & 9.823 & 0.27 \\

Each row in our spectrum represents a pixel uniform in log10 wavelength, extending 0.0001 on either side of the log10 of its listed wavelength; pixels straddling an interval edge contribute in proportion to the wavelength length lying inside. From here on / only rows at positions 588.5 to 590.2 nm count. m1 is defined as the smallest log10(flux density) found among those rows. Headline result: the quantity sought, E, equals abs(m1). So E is 0.876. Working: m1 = 0.876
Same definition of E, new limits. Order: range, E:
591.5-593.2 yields 0.965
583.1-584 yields 0.993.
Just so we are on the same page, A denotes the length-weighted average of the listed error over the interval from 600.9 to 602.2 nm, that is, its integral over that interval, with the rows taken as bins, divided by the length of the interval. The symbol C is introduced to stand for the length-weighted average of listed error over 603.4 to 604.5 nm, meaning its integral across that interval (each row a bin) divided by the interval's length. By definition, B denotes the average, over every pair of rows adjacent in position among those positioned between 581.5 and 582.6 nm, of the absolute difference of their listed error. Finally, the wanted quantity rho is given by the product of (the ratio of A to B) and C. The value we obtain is 6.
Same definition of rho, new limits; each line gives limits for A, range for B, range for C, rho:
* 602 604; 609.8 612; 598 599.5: 14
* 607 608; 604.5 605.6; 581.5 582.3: 14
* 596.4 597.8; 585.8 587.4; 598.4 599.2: 7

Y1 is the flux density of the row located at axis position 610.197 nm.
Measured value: 9.54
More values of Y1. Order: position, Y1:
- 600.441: 9.27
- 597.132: 10.08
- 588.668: 8.363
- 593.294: 9.682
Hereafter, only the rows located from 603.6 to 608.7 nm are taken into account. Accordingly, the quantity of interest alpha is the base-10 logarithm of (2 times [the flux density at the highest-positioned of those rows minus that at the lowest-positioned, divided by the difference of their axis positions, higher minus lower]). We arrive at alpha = -1.1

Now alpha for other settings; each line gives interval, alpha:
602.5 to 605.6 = -0.3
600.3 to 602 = -0.1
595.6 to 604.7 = -0.9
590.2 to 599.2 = -0.6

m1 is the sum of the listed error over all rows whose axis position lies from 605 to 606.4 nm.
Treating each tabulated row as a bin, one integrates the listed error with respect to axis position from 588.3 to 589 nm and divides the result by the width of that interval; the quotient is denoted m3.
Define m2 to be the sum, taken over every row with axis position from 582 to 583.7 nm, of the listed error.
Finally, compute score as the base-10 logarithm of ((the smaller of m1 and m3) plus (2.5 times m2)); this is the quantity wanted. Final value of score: 0.7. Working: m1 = 1.43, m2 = 2.03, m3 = 0.277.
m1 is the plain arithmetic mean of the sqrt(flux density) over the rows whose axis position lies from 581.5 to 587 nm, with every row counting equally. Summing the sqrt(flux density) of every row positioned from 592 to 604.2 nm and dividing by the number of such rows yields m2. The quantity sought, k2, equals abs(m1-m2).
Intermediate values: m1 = 3.18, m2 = 3.14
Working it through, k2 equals 0.04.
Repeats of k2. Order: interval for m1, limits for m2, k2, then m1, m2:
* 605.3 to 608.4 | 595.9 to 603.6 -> 0.04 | 3.19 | 3.15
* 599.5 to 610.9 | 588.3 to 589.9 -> 0.35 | 3.17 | 2.82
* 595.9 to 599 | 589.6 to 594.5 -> 0.10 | 3.16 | 3.06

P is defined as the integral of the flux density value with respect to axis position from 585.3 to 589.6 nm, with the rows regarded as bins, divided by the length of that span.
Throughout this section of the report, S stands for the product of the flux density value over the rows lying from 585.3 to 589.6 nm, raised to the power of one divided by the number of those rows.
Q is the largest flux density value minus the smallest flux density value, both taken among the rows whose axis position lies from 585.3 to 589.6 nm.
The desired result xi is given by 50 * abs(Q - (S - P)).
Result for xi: 150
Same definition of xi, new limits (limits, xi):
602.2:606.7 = 42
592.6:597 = 60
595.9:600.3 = 61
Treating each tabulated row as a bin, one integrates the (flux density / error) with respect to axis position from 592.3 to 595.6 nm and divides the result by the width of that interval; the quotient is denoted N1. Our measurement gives 34.5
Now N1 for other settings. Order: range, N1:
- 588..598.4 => 33.2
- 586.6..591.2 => 31.4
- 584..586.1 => 32.8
